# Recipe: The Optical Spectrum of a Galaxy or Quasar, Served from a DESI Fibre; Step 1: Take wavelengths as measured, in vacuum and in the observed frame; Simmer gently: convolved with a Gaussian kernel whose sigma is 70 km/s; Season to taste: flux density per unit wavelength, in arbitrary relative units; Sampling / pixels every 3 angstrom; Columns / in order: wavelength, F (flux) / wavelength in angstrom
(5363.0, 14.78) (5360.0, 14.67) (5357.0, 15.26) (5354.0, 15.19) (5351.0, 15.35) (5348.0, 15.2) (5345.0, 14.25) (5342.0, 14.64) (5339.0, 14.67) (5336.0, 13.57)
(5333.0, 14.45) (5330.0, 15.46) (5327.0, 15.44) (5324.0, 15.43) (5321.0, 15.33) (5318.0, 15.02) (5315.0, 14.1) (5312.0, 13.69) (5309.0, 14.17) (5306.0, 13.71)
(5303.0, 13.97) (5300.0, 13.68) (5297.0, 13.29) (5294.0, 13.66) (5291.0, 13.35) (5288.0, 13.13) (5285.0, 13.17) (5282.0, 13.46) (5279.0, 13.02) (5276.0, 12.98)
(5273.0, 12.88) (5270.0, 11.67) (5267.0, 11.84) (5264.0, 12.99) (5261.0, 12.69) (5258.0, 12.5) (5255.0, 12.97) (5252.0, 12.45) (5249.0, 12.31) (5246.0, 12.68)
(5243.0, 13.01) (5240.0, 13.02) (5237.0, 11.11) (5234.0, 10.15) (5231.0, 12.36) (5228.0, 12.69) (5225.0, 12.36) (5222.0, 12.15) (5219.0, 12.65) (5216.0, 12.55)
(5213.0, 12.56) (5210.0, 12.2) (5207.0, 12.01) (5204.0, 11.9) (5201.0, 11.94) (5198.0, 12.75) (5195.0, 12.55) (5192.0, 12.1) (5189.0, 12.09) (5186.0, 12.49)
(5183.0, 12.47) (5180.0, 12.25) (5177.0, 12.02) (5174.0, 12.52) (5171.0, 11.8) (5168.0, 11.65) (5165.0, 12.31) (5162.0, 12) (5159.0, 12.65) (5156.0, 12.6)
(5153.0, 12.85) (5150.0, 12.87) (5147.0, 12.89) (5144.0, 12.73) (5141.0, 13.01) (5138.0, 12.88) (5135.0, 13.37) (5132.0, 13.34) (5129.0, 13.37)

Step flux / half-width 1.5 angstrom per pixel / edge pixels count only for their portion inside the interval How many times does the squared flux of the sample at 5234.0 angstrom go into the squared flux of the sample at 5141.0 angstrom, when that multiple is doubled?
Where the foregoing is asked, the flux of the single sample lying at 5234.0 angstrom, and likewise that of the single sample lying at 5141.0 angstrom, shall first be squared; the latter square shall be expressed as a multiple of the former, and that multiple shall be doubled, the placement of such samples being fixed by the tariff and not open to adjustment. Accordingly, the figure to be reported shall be 3.29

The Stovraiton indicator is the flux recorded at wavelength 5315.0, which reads 14.1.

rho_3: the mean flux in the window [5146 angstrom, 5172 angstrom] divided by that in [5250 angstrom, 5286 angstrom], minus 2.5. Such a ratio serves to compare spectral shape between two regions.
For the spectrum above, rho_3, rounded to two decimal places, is -1.52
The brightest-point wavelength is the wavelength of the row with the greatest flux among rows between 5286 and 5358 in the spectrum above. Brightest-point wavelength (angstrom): 5330.0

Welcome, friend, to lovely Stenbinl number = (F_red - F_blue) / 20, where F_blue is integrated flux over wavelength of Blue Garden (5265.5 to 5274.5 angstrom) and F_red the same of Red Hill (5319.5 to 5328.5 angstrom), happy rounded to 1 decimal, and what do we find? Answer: 1.5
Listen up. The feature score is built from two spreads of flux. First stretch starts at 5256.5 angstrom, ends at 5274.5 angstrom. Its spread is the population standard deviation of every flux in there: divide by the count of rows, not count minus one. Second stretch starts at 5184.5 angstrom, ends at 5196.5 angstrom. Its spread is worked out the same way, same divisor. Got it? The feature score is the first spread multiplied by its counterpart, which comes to 0.11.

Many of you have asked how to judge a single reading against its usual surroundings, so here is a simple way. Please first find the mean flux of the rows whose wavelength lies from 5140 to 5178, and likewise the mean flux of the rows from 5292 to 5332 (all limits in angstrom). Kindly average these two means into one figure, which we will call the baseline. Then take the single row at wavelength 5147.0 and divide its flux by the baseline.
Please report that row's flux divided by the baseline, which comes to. 0.96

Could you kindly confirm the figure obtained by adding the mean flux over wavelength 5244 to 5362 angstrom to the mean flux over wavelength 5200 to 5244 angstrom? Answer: 26.0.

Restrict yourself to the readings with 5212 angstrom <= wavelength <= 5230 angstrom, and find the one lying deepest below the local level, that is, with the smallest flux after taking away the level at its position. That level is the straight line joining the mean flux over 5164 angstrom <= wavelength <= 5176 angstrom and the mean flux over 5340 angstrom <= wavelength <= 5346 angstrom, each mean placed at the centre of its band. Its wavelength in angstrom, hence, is 5222.0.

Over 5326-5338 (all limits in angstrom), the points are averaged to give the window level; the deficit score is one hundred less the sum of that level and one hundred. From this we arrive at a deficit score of -14.7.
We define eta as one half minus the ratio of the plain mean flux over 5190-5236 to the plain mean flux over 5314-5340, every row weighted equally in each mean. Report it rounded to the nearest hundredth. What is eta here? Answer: -0.32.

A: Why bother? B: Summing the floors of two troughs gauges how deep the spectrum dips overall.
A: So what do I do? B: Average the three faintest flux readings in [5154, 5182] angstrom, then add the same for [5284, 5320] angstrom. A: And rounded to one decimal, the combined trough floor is 25.0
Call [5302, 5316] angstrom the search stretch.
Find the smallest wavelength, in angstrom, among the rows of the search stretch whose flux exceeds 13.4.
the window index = 5303.0 angstrom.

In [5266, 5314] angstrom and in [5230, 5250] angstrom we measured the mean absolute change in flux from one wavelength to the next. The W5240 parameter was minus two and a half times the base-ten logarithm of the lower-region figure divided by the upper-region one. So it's -1.1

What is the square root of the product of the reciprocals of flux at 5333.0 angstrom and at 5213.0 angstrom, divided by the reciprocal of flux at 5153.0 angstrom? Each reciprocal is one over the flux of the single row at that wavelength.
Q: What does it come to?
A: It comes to 0.95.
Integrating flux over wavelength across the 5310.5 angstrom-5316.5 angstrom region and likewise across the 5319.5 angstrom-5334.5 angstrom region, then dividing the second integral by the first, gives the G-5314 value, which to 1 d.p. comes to 2.7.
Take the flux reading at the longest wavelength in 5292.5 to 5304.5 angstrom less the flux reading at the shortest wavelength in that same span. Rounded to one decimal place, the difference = 0.3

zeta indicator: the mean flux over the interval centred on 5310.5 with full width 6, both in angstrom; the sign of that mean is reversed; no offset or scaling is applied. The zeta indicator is -13.9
